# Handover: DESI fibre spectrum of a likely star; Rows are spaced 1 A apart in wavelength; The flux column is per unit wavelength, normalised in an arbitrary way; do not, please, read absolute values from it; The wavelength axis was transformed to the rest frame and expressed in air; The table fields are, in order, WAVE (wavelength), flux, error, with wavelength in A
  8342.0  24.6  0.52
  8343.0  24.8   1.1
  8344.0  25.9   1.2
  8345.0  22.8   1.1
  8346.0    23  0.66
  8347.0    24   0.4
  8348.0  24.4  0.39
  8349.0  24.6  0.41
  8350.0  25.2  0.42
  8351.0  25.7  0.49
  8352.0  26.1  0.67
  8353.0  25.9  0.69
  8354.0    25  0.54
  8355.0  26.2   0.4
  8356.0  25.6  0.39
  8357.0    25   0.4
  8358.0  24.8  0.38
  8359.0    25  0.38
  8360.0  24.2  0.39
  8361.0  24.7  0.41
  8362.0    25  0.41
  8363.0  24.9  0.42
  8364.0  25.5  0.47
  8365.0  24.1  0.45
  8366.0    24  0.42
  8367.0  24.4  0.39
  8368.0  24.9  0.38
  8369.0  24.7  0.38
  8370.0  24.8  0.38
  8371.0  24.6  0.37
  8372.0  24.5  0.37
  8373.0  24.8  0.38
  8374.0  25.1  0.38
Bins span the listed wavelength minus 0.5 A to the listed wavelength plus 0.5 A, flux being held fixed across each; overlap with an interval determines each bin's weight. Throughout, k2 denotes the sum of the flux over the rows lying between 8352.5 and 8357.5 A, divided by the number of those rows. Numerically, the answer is 25.5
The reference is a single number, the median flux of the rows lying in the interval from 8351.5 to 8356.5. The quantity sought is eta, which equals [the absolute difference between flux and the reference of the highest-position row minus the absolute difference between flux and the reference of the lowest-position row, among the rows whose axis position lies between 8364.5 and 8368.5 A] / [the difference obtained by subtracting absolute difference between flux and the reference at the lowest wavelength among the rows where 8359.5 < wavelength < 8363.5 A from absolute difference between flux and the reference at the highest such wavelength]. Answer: 1.1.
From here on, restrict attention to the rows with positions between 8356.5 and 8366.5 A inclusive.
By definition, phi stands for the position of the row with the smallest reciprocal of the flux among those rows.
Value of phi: 8364.0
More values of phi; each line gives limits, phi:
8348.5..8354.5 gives 8352.0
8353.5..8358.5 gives 8355.0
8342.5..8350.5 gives 8344.0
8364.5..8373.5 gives 8368.0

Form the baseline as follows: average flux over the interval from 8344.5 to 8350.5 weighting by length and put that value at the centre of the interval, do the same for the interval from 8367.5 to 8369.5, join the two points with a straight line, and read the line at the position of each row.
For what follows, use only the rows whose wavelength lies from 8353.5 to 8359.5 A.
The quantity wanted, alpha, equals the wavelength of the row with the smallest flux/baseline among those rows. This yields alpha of 8358.0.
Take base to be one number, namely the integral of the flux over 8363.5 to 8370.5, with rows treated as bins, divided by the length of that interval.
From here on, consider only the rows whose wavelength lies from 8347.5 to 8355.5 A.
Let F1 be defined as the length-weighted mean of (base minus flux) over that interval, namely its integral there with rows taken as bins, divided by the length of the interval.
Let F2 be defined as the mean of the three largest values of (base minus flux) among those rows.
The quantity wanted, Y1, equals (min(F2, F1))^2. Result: 0.58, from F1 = -0.8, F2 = -0.04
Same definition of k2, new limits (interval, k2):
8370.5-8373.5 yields 24.6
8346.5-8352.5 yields 25.0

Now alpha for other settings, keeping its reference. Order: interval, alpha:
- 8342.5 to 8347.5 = 8345.0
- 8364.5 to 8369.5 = 8366.0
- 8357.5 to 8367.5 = 8366.0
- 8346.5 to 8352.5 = 8347.0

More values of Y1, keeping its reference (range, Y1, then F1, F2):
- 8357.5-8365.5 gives 0.02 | -0.1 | 0.30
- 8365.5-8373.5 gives 0.00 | 0.0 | 0.33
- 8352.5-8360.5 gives 0.34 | -0.6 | -0.04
